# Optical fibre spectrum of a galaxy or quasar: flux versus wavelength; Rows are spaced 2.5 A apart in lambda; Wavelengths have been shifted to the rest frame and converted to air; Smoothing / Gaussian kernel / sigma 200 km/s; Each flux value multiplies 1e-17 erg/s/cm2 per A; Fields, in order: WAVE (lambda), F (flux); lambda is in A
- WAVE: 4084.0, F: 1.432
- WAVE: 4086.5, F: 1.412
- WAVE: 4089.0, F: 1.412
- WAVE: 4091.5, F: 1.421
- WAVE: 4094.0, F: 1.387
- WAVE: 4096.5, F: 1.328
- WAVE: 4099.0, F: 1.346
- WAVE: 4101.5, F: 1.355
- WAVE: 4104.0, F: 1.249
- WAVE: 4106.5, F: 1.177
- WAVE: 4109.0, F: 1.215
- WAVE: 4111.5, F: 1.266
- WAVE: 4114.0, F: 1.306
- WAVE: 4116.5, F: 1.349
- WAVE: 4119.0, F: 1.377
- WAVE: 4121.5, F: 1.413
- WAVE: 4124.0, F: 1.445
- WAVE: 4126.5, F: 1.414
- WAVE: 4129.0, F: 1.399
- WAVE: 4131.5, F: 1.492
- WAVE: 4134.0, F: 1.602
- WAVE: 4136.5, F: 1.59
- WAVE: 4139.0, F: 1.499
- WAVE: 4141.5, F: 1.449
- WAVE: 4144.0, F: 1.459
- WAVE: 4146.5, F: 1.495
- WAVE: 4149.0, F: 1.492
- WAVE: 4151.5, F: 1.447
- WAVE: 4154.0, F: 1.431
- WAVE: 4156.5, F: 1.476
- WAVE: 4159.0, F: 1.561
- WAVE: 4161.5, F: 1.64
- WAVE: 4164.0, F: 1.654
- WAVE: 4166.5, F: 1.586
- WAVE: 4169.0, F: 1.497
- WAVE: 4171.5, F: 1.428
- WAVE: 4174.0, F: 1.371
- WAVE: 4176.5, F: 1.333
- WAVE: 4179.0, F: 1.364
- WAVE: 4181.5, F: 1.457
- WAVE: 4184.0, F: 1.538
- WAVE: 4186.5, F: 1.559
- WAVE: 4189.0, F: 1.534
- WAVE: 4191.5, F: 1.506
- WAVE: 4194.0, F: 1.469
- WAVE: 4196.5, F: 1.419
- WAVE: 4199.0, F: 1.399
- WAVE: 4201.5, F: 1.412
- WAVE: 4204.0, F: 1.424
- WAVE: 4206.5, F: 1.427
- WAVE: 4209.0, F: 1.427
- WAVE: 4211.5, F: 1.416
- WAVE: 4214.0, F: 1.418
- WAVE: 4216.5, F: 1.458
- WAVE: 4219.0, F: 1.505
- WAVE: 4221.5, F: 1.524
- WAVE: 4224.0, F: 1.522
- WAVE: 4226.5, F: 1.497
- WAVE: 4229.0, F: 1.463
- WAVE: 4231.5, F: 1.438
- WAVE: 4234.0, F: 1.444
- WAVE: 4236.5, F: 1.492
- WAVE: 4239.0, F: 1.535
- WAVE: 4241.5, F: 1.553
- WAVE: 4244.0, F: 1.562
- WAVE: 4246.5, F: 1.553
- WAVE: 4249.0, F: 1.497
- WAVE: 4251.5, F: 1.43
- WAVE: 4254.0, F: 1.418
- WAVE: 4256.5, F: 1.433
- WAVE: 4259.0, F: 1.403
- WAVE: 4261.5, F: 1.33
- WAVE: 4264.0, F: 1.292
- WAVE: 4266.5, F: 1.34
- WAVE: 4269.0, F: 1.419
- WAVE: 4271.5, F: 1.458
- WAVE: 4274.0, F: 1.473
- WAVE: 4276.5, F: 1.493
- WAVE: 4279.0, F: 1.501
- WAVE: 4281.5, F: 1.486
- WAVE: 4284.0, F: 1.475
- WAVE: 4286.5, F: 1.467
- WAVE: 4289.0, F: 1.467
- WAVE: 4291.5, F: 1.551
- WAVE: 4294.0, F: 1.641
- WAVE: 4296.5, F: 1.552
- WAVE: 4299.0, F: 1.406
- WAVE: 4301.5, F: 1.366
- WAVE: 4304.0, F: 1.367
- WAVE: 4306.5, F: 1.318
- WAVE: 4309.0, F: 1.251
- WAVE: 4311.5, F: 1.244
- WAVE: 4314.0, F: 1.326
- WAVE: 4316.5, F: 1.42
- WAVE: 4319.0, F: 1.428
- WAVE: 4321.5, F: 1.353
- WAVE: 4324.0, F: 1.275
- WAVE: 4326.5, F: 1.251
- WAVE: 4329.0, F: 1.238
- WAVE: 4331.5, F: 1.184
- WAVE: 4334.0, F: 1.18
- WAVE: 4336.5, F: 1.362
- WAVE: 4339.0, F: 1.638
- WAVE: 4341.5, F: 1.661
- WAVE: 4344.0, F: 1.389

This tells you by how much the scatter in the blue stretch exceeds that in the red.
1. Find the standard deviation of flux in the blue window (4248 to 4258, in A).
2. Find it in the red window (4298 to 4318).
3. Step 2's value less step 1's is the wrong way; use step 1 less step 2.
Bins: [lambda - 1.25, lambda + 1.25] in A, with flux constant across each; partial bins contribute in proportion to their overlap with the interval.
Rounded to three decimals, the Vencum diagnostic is -0.030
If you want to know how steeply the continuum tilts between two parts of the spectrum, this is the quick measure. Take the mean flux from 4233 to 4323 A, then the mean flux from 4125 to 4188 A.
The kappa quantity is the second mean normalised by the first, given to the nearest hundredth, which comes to 1.04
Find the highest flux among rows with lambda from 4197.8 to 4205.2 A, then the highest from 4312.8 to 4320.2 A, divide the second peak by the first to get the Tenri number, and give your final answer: 1.00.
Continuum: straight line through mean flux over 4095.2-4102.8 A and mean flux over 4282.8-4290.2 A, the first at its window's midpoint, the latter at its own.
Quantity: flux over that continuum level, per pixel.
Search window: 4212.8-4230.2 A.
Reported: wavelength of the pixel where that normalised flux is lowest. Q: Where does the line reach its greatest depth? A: 4214.0 A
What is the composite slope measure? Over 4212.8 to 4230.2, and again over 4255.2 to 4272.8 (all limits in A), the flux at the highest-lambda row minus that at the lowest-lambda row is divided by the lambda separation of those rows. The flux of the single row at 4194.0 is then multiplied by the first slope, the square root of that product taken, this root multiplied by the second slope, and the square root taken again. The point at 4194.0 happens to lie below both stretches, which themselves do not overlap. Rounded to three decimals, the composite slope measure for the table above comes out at 0.011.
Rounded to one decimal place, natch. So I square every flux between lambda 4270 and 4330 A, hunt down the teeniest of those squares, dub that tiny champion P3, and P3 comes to 1.5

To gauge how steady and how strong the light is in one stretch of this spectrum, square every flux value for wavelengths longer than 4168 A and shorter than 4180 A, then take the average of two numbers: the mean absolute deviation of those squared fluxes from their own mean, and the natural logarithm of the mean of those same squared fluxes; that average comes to 0.41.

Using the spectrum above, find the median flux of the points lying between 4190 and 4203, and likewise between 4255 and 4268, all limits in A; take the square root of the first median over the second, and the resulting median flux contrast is 1.03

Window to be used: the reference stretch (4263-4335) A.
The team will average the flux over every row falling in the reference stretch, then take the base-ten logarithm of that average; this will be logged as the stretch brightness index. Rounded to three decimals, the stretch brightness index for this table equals 0.142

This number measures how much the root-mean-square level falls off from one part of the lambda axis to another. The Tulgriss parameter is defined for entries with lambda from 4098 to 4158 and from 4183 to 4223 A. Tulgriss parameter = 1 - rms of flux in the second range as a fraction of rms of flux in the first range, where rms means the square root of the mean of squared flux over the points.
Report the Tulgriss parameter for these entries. -0.039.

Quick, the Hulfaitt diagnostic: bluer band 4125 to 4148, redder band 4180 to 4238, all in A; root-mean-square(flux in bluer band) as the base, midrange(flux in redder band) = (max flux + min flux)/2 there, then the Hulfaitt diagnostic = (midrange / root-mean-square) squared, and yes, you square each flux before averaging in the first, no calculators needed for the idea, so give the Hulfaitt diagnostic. 0.98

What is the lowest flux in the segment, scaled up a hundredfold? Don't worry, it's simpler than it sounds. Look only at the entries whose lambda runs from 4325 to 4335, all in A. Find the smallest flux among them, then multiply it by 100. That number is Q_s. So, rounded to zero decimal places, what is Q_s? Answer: 118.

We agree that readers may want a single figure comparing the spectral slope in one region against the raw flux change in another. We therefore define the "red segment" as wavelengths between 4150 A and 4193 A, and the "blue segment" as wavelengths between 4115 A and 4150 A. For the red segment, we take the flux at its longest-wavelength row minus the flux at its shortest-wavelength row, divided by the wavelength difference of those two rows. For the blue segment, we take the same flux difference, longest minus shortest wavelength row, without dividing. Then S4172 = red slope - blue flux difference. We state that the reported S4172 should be -0.14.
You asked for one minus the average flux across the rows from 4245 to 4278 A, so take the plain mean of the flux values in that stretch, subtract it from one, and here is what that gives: -0.43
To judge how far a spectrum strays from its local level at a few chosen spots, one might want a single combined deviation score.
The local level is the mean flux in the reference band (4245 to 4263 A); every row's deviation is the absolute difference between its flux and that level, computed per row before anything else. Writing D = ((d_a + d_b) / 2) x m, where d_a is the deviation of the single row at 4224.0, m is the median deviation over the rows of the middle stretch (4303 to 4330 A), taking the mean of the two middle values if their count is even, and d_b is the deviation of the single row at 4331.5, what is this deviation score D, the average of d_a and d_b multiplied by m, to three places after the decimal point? 0.020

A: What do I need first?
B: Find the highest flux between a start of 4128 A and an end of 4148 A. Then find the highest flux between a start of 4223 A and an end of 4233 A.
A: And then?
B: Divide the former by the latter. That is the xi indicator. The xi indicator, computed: 1.05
